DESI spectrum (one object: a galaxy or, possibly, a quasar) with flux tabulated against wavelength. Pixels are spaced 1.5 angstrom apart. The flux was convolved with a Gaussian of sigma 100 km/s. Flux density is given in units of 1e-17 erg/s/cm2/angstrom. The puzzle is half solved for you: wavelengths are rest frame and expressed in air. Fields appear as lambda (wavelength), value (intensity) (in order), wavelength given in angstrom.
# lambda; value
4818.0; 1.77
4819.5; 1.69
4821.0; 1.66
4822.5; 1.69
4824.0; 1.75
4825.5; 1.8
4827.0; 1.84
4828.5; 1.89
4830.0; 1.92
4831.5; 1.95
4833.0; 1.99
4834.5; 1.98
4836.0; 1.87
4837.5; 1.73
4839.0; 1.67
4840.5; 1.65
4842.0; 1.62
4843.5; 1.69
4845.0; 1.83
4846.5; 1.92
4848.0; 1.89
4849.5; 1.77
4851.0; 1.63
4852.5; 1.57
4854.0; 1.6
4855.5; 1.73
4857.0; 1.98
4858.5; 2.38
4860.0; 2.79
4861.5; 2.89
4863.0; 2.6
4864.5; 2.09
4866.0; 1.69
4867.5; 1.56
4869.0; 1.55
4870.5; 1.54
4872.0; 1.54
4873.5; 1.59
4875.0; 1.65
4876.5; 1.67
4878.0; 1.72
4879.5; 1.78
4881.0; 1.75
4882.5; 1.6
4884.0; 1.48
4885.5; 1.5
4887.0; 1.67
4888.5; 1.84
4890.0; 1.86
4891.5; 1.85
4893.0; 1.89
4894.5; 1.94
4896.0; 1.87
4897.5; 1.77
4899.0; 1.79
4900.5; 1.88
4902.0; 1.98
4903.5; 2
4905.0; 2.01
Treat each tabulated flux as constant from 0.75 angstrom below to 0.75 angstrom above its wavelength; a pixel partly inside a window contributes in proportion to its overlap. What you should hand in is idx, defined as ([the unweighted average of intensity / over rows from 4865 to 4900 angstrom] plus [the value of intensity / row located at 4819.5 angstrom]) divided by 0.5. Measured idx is 6.8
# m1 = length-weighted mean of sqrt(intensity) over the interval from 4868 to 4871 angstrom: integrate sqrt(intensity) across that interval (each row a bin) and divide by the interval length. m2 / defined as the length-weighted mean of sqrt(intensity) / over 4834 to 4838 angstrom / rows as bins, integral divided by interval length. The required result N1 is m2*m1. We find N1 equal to 1.70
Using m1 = 1.24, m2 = 1.36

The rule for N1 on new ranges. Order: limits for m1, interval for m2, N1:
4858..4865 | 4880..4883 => 2.08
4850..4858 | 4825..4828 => 1.77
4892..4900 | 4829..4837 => 1.89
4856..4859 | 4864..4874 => 1.86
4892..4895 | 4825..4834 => 1.91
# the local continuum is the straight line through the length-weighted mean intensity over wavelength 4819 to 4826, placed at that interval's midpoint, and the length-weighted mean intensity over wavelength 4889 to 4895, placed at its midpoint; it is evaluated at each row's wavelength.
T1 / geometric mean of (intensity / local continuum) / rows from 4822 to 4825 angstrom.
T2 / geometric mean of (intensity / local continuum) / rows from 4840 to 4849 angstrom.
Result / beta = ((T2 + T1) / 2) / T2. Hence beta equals 1.00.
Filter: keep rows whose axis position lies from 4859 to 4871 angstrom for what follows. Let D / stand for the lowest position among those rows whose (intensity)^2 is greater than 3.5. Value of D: 4860.0 angstrom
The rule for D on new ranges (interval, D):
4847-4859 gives 4848.0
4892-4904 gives 4893.0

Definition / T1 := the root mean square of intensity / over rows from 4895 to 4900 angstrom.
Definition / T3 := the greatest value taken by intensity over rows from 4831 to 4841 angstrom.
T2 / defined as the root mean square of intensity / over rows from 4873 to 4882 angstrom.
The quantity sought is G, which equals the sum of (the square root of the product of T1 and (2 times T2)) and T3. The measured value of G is 4.47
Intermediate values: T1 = 1.81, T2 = 1.69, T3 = 1.99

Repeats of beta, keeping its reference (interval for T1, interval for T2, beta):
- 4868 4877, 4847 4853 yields 0.95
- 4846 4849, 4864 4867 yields 1.02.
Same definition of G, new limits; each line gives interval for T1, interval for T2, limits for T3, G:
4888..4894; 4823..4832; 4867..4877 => 4.30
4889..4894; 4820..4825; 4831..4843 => 4.51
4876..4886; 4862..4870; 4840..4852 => 4.45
